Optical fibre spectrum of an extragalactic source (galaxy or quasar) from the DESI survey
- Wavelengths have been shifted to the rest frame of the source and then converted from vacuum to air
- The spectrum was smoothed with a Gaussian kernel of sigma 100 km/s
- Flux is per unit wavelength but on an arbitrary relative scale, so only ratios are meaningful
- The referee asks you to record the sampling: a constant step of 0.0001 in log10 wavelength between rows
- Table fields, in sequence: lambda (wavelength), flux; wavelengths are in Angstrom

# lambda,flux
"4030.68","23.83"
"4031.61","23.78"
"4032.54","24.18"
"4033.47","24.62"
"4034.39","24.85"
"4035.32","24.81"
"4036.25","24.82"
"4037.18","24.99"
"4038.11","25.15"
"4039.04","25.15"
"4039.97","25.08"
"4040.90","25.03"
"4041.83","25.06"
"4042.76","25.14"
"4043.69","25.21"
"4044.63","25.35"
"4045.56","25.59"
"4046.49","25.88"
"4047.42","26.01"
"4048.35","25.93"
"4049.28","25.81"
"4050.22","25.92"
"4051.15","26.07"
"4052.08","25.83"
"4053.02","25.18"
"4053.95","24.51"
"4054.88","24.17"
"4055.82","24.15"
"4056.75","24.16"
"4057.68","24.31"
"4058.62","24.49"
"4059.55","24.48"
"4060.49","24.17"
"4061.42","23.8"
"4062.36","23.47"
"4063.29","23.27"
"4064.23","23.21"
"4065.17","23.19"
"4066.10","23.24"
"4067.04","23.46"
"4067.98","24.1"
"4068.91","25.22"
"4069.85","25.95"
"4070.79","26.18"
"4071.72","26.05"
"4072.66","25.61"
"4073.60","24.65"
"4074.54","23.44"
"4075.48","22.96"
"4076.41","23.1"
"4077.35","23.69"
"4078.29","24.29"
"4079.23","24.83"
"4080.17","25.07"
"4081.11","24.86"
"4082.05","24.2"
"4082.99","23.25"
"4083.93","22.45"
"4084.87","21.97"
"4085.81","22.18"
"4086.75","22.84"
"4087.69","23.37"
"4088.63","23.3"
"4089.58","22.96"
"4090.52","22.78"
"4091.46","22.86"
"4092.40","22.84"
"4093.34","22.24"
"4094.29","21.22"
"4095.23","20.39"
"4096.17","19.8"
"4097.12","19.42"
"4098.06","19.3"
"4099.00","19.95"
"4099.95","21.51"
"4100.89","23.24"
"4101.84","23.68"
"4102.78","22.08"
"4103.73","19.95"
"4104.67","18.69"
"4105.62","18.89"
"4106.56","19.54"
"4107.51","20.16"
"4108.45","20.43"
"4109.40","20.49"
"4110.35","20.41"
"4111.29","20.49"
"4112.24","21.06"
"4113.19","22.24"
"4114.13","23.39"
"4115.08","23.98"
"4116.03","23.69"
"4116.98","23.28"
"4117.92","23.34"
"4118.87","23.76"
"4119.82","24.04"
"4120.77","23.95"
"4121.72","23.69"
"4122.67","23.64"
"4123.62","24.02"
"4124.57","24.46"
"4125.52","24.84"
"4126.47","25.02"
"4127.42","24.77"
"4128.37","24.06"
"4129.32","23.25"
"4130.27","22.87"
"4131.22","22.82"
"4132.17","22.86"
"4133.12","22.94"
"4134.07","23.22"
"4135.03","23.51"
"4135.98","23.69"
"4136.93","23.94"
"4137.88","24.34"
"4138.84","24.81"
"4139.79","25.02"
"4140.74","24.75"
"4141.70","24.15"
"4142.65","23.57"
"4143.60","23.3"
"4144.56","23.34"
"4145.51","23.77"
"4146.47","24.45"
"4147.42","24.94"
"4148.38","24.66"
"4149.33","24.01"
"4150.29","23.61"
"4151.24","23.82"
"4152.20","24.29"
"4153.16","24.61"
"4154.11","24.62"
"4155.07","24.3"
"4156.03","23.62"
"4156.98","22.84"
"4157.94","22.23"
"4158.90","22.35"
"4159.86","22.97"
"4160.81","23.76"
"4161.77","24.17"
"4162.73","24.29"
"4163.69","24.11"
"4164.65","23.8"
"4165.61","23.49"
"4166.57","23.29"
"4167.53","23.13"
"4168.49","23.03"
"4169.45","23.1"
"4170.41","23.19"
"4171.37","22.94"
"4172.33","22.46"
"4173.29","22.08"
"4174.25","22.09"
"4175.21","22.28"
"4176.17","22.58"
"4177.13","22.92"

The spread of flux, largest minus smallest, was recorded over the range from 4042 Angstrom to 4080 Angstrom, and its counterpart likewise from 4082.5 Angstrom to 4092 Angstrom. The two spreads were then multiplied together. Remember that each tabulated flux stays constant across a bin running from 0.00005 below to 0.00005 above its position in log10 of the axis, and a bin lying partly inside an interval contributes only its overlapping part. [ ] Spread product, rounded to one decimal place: 4.5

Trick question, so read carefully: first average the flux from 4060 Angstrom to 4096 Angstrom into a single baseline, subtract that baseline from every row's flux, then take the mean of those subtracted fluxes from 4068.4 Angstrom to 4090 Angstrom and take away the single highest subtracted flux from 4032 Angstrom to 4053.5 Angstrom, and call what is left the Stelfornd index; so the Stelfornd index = -2.05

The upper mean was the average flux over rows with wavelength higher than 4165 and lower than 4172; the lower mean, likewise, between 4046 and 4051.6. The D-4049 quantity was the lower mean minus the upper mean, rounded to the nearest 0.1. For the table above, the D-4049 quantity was 2.8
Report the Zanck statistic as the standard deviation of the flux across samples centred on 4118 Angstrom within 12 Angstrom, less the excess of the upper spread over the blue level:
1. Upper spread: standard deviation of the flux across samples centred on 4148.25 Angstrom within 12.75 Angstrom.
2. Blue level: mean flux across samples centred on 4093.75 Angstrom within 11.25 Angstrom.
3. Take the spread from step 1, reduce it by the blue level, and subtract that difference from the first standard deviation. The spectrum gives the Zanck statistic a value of 22.7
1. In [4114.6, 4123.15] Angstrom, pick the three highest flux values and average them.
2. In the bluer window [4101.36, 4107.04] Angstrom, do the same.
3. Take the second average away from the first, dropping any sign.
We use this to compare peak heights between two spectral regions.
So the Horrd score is 2.1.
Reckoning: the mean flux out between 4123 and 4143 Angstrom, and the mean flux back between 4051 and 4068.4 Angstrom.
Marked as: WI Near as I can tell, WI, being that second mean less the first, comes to 0.2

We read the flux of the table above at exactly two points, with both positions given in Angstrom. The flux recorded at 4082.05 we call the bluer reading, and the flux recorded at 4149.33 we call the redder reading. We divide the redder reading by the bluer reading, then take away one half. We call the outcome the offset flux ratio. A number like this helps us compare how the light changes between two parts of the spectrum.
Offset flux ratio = 0.49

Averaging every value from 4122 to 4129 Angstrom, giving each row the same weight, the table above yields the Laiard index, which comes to 24.4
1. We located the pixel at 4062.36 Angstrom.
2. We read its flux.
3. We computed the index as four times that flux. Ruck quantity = 94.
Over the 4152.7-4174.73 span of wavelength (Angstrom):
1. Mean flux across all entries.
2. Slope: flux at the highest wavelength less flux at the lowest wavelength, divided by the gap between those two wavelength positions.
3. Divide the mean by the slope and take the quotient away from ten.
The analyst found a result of 205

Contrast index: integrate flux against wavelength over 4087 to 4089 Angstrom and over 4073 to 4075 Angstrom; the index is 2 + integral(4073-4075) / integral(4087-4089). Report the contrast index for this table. 3.03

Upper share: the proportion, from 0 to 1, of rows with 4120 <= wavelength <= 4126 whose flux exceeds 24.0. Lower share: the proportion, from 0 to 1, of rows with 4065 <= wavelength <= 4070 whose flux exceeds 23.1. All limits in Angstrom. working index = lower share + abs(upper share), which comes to 1.5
